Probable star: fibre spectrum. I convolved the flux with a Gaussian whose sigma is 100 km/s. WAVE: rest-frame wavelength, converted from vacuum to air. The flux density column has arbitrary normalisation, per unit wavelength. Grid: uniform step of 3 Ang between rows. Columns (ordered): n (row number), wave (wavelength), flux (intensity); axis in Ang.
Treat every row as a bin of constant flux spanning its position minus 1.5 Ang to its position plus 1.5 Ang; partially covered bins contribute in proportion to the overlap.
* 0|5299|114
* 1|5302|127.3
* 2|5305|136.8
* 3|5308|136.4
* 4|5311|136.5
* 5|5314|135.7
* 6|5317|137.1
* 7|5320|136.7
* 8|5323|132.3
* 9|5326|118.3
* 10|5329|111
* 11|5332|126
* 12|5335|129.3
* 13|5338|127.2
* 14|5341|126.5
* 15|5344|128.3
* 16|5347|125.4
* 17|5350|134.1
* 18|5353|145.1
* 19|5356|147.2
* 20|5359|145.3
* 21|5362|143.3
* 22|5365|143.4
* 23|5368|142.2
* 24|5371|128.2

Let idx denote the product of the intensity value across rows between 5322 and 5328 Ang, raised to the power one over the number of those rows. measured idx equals 125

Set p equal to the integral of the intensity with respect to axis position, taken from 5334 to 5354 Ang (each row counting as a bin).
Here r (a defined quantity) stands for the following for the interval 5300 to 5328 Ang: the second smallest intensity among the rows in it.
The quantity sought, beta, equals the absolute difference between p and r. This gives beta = 2483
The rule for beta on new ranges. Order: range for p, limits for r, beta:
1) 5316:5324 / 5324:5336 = 965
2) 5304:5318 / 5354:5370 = 1767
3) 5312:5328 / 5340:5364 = 1978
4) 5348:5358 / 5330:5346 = 1288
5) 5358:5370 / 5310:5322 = 1578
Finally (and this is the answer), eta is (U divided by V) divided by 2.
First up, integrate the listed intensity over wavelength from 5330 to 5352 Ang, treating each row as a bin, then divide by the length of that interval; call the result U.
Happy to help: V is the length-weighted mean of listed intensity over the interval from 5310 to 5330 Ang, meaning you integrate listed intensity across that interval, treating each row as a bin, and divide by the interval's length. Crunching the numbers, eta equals 0.49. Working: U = 128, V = 130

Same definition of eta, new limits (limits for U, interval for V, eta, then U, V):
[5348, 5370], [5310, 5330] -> 0.55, 142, 130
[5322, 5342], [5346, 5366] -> 0.44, 124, 141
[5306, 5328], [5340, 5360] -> 0.49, 133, 136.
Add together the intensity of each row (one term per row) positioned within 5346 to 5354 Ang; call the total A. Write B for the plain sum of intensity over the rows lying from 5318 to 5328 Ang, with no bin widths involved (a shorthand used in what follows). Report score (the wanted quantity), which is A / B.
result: 1.04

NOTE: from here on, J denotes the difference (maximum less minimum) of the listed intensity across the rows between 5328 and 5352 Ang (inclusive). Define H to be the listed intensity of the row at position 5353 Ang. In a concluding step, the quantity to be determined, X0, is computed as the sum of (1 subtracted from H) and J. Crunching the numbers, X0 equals 167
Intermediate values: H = 145.1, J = 23.1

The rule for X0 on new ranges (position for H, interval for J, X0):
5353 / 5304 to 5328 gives 163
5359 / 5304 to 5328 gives 163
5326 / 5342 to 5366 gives 139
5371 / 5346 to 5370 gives 149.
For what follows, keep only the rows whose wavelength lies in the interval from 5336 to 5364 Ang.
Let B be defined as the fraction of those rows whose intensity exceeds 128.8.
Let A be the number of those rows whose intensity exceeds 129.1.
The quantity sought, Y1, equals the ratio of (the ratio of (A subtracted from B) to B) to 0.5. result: -16.0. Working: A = 5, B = 0.56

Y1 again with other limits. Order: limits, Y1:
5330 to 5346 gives -8.0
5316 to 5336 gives -12.0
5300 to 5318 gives -10.0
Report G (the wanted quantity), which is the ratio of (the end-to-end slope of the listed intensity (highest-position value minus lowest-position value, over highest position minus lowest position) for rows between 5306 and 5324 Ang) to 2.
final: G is -0.14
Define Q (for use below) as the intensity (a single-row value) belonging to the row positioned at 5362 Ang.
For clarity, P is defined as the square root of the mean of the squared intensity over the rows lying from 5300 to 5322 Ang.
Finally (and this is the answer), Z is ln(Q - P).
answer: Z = 2.09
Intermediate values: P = 135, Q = 143.3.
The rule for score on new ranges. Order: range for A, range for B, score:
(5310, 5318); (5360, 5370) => 0.95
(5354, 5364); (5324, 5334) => 1.23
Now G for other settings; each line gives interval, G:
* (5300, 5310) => 0.76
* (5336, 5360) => 0.43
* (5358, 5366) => -0.16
